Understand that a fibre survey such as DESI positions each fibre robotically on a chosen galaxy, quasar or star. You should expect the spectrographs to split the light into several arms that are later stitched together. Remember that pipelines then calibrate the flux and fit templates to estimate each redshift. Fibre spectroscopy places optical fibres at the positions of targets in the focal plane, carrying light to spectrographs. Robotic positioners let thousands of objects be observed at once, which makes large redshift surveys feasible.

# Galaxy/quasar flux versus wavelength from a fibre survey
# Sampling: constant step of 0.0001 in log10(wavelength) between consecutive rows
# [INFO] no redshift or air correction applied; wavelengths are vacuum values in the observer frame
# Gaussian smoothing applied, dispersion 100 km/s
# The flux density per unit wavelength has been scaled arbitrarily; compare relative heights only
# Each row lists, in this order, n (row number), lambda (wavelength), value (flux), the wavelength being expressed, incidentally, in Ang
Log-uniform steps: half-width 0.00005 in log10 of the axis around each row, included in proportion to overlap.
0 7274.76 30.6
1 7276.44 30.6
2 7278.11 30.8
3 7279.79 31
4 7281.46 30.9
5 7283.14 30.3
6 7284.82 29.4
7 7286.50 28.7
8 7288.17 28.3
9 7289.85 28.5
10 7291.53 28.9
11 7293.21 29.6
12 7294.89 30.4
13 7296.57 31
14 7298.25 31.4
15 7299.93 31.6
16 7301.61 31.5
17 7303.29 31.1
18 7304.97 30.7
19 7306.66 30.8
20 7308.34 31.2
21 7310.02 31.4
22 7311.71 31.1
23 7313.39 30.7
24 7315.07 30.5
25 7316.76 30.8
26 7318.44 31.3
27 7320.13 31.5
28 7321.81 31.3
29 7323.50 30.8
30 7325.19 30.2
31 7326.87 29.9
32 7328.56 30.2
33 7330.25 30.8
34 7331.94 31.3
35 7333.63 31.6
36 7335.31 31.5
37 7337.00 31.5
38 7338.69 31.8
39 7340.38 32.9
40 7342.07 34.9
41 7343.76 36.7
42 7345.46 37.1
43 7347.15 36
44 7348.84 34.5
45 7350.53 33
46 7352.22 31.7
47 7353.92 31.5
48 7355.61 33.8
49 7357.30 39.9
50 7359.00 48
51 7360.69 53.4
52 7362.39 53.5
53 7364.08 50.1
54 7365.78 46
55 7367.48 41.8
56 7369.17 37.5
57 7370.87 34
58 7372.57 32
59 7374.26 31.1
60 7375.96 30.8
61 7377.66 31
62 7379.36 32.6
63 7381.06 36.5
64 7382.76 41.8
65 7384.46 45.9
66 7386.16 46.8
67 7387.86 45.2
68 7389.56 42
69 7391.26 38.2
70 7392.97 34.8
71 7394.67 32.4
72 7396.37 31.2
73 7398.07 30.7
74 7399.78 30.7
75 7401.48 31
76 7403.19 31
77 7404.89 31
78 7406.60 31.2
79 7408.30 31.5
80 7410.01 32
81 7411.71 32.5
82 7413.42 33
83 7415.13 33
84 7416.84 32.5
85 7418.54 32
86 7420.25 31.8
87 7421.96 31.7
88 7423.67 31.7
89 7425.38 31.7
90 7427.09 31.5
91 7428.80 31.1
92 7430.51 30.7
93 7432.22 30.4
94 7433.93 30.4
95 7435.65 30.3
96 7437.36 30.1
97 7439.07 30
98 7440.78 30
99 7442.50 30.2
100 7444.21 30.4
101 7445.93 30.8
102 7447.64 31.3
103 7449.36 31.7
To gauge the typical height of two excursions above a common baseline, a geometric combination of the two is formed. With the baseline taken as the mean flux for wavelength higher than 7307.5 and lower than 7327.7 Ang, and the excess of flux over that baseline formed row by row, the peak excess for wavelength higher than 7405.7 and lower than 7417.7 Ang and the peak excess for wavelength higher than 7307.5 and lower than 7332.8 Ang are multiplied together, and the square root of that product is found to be 1.1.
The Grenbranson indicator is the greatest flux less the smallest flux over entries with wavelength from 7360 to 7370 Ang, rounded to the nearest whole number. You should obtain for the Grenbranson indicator 16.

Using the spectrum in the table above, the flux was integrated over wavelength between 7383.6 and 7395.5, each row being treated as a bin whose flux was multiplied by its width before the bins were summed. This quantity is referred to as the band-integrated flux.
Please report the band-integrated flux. 485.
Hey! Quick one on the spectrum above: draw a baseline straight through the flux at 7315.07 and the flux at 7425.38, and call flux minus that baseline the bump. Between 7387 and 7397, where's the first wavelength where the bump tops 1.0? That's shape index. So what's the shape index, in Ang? 7387.86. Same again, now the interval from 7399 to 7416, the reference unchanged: 7413.42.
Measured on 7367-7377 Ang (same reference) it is 7367.48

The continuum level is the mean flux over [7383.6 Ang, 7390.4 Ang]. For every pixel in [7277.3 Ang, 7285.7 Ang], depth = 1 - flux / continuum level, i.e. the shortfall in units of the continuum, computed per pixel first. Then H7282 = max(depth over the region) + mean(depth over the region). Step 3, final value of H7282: 0.669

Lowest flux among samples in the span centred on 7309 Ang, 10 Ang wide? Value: 30.7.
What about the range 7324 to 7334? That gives 29.9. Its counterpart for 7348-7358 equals 31.5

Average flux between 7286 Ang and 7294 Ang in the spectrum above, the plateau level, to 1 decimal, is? 28.8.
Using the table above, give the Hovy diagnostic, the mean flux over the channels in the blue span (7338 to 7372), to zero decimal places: 39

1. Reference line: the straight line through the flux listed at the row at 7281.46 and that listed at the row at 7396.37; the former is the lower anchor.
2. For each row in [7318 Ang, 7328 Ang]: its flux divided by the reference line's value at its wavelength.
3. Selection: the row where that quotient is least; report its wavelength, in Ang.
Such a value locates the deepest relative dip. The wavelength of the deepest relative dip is 7326.87 Ang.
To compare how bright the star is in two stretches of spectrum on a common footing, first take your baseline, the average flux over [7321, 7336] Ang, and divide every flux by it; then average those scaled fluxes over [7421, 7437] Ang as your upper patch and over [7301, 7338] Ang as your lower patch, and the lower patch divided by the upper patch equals 1.00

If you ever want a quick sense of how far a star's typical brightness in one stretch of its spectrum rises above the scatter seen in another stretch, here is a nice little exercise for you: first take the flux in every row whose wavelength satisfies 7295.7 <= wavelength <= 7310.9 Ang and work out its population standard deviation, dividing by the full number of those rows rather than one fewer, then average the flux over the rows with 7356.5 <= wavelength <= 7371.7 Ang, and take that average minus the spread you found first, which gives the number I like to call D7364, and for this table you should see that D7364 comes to 45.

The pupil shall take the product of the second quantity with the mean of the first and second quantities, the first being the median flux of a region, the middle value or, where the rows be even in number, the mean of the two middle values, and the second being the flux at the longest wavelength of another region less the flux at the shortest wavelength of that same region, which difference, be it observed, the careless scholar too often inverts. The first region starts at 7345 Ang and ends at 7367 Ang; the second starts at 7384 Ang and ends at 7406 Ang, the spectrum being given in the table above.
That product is -165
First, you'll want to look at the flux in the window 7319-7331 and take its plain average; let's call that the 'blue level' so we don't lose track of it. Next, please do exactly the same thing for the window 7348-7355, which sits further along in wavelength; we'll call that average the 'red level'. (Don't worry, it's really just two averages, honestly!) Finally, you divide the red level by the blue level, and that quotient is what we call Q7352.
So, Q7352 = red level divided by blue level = 1.07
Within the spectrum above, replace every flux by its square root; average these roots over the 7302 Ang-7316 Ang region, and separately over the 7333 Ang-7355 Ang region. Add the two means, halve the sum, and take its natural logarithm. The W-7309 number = 1.74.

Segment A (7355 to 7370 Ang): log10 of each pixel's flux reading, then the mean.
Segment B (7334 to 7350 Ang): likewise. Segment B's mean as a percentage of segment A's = 93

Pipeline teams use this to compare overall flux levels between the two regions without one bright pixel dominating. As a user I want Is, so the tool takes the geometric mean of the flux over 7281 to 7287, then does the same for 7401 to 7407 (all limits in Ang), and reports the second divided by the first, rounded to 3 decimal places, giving 1.041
